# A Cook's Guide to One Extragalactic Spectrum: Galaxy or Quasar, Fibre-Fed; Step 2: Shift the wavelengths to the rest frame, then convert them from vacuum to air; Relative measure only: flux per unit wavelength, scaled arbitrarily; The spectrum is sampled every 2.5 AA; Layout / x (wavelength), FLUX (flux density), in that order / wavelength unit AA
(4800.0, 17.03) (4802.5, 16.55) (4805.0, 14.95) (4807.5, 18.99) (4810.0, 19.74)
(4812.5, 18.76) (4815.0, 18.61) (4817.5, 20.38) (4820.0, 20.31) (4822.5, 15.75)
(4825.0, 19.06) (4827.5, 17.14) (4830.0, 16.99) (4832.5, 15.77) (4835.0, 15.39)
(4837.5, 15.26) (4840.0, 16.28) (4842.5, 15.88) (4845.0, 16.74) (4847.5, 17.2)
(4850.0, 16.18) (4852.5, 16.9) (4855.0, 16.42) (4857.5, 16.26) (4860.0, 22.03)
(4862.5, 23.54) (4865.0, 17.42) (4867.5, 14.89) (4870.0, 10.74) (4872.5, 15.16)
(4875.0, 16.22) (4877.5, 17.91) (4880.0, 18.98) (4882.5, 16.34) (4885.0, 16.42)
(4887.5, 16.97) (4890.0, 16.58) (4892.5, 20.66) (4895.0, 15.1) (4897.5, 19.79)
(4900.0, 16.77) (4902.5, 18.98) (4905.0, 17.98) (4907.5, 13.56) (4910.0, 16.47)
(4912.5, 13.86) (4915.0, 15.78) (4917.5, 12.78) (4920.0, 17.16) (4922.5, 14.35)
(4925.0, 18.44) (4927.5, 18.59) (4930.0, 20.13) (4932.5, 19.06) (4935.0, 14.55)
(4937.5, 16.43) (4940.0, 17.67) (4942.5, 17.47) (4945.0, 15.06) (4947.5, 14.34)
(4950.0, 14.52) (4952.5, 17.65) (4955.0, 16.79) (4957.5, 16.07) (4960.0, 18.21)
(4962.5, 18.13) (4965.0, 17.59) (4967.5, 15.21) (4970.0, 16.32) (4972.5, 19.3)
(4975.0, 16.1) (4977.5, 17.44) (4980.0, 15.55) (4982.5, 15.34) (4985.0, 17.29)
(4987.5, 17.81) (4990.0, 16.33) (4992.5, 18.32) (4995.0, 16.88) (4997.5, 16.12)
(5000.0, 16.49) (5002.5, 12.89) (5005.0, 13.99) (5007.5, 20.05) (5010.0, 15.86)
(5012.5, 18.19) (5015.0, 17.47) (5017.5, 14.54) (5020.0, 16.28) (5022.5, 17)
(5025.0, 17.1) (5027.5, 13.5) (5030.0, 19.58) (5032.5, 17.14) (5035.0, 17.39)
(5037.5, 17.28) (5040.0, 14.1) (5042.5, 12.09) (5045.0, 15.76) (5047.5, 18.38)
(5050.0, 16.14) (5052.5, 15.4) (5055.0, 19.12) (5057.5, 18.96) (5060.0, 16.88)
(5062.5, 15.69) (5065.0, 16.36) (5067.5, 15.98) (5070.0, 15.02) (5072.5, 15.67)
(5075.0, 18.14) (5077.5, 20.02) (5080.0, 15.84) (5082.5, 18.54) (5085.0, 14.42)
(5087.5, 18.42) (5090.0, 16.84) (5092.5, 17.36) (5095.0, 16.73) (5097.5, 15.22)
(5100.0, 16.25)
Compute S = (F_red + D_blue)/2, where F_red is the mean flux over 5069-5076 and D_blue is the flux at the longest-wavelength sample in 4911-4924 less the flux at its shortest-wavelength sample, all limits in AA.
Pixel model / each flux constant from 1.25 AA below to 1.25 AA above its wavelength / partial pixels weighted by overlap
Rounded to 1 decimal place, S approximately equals 8.4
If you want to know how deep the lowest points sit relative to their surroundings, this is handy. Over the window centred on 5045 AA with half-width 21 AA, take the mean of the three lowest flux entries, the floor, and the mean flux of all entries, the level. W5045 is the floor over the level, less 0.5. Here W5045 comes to 0.301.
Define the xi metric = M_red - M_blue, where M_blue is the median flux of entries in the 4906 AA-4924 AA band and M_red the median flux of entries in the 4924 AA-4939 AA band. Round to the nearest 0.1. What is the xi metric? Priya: 4.2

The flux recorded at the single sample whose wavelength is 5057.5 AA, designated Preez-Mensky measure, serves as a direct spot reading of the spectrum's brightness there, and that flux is 18.96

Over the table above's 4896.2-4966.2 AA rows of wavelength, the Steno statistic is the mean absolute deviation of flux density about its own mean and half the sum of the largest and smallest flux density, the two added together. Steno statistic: 18.1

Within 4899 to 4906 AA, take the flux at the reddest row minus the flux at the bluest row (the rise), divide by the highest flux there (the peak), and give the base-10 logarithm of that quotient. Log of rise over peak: -1.20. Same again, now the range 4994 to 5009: -0.80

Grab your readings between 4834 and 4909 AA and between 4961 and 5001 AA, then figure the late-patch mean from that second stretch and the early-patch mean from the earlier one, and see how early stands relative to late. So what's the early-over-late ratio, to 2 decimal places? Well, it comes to 1.00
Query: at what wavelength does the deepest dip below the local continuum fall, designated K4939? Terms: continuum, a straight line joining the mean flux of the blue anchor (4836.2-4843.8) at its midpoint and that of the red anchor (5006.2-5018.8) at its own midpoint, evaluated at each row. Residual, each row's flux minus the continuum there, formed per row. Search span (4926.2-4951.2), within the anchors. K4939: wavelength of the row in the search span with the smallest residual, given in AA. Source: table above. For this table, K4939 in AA 4947.5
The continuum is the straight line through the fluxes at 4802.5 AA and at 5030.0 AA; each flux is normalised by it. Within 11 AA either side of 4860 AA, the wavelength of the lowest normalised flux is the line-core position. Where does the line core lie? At 4870.0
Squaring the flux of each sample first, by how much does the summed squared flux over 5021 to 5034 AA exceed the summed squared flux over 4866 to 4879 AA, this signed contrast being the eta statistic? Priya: 290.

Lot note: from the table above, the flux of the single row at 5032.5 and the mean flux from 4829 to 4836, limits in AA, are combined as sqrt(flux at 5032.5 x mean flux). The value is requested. 16.6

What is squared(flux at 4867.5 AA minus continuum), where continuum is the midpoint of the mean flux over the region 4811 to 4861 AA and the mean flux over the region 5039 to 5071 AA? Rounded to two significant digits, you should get 3.5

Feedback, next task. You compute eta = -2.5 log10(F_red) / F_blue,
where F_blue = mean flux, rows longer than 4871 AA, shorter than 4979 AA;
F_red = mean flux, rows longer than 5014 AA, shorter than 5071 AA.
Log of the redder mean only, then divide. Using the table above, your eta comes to -0.181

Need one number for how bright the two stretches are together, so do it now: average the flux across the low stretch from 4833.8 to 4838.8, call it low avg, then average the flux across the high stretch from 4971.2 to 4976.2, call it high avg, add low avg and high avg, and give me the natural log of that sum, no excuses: 3.50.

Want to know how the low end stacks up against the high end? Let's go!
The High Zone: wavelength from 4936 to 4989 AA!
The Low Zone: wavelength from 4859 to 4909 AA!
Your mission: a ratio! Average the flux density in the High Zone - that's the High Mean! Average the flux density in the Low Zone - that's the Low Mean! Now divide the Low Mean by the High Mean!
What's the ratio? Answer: 1.04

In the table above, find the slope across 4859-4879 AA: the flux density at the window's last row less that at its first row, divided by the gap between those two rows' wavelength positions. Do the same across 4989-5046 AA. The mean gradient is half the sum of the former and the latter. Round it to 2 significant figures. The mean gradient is -0.12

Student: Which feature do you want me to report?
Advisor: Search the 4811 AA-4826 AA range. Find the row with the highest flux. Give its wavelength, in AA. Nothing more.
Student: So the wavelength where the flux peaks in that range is 4817.5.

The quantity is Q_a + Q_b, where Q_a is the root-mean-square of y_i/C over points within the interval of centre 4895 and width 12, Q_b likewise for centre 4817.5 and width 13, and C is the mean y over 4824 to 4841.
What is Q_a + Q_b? 2.22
